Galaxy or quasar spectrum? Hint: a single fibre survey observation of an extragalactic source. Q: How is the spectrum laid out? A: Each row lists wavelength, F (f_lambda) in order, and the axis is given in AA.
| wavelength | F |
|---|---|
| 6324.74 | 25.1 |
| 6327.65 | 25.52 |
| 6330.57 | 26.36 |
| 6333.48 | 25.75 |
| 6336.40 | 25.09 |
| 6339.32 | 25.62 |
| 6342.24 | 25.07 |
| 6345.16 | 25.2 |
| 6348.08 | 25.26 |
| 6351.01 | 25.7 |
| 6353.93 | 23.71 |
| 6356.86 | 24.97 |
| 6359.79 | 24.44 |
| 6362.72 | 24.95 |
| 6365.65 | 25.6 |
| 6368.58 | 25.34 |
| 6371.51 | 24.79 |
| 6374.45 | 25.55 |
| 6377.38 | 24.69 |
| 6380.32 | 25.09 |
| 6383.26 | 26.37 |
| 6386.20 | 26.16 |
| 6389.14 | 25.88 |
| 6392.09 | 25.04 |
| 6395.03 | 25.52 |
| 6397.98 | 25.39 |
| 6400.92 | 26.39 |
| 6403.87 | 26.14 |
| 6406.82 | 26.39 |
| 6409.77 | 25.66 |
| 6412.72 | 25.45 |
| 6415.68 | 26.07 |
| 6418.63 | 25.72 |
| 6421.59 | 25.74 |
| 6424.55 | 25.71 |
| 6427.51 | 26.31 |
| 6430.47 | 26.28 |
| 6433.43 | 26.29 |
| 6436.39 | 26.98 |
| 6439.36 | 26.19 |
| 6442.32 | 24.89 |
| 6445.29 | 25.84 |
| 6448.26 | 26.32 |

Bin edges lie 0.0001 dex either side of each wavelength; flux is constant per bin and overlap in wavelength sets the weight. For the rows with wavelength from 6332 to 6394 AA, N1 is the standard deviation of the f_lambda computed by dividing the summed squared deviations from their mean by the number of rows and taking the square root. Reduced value 0.58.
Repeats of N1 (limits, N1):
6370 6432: 0.51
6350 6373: 0.61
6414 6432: 0.26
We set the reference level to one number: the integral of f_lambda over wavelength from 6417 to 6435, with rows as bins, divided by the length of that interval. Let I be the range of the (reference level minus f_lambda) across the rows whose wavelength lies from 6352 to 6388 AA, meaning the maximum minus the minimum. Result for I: 2.7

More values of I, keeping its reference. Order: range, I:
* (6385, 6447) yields 2.1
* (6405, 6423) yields 0.9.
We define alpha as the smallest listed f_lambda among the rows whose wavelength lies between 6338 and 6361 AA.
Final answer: 23.71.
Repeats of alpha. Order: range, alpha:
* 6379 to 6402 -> 25.04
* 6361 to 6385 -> 24.69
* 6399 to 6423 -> 25.45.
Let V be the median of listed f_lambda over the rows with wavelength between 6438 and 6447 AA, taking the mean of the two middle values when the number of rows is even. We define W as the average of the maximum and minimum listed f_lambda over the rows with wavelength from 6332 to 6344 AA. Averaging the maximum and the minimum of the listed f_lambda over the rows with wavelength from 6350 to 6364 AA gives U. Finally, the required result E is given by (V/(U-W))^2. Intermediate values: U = 24.7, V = 25.8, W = 25.4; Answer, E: 1343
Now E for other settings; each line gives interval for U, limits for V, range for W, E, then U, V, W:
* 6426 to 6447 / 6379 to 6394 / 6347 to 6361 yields 443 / 25.9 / 25.9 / 24.7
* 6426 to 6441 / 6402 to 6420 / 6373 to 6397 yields 602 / 26.6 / 25.9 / 25.5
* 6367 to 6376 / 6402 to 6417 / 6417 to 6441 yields 492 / 25.2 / 26.1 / 26.3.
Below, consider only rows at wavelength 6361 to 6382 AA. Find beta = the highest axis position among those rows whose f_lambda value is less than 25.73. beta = 6380.32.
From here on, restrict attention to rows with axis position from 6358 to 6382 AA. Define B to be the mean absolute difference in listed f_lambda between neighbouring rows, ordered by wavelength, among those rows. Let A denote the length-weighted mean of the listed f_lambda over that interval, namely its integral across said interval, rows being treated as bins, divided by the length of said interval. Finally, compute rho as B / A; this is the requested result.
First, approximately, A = 25.1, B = 0.57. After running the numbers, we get 0.023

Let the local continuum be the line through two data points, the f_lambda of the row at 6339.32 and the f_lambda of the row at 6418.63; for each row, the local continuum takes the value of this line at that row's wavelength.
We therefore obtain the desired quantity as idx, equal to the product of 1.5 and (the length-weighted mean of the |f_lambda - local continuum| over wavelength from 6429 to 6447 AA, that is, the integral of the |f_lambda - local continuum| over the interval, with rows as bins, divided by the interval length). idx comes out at 0.9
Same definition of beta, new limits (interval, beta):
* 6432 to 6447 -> 6442.32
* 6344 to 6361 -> 6359.79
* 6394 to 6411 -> 6409.77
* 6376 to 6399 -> 6397.98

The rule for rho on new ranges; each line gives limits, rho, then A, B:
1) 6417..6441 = 0.012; 26.2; 0.31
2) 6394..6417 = 0.018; 25.9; 0.46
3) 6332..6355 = 0.025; 25.2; 0.62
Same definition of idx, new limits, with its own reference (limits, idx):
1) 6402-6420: 0.5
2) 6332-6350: 0.5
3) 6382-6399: 0.6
